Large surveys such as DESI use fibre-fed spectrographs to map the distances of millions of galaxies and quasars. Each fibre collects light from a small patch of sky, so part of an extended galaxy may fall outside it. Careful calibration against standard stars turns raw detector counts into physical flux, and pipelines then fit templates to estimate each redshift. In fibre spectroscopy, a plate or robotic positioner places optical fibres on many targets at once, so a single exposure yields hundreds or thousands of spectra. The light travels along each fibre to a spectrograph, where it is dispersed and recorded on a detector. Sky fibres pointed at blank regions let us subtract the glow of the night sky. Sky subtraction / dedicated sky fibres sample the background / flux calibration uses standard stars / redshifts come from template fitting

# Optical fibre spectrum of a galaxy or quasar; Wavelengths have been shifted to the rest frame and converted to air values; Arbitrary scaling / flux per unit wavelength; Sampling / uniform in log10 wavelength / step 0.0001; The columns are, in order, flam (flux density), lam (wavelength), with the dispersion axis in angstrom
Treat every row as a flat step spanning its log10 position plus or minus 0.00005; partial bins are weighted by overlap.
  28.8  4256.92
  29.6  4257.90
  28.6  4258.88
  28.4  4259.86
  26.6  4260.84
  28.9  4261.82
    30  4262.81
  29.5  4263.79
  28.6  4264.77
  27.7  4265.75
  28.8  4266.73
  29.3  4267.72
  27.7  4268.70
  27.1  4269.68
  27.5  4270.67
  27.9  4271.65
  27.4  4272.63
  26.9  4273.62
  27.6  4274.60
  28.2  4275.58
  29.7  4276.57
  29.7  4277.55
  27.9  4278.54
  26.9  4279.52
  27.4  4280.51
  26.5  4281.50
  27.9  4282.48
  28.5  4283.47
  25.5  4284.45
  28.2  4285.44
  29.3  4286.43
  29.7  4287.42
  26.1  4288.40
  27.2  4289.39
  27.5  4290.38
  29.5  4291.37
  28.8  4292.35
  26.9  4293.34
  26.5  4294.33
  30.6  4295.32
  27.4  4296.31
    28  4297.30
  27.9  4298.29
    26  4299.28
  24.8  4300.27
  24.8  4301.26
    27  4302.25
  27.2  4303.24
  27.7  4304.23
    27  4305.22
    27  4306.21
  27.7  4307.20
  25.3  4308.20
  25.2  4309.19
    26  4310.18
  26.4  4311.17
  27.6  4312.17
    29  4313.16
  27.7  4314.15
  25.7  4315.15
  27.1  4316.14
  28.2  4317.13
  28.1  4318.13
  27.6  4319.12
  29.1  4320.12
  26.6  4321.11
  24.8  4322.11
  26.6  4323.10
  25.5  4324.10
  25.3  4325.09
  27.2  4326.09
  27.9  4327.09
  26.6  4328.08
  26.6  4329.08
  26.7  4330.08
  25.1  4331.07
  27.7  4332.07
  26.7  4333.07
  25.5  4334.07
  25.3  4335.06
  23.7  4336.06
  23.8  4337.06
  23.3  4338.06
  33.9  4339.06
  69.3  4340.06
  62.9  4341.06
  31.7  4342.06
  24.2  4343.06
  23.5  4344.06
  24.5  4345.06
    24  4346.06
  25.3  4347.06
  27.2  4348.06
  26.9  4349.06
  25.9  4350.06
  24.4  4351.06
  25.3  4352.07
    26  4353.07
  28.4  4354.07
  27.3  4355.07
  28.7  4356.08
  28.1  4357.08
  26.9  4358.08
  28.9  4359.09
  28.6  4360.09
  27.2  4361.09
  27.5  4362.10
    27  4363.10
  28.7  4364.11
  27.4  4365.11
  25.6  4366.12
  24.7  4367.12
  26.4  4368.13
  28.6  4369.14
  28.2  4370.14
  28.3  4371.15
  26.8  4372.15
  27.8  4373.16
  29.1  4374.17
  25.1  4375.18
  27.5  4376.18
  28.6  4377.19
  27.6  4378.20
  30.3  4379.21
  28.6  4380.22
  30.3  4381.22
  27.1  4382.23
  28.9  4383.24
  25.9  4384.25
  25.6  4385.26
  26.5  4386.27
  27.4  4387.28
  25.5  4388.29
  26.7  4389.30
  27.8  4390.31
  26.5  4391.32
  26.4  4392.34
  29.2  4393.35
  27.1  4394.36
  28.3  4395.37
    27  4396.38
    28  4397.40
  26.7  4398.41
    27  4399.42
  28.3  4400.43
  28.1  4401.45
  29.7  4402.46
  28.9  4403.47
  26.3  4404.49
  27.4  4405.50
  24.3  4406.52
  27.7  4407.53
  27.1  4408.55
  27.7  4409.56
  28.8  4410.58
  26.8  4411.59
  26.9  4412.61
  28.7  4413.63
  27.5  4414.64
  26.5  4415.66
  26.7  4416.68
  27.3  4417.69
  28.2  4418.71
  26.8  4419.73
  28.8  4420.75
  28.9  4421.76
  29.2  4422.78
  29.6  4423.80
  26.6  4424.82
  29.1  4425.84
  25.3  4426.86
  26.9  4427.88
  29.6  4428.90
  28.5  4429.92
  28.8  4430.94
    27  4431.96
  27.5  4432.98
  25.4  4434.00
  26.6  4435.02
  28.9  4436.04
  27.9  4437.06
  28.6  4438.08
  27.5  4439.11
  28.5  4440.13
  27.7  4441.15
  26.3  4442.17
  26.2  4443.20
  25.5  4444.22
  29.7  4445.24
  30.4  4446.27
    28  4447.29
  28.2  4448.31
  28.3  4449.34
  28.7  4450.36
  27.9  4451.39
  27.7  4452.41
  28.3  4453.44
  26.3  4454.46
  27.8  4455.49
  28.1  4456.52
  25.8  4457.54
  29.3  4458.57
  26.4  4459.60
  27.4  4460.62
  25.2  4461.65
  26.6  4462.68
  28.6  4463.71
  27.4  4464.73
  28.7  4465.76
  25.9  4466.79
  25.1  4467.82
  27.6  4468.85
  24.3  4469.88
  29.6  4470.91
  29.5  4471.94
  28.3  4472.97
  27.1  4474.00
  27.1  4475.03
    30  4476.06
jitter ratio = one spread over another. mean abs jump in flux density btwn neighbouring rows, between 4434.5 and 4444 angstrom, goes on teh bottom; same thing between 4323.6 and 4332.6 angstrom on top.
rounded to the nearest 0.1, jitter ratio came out 1.0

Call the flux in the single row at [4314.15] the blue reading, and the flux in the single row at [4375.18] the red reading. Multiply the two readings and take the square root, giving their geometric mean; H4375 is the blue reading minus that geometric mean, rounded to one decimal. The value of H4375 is 1.3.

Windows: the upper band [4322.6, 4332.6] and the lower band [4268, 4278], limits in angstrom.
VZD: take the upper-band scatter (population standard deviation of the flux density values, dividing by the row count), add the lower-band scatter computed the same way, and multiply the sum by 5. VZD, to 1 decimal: 9.2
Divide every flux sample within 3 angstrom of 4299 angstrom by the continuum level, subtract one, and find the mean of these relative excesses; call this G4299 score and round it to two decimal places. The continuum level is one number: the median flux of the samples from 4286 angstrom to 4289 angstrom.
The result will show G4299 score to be -0.10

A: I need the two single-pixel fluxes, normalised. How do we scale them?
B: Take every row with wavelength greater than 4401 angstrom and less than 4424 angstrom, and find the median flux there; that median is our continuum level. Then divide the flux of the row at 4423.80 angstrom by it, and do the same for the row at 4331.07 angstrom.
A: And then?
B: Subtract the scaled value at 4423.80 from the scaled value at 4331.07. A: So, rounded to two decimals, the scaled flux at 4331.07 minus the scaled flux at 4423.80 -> -0.16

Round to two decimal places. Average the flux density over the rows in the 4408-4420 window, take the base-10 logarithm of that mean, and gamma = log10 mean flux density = 1.44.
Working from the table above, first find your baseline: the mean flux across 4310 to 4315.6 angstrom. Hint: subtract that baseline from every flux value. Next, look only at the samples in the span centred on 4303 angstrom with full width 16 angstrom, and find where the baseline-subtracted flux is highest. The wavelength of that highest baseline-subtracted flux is 4295.32 angstrom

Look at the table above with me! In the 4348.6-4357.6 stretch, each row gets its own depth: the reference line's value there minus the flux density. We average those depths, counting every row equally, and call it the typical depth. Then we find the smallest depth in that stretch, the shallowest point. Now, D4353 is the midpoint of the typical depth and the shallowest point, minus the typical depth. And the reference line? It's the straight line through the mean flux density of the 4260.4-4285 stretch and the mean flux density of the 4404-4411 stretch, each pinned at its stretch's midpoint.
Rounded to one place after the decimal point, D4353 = -1.0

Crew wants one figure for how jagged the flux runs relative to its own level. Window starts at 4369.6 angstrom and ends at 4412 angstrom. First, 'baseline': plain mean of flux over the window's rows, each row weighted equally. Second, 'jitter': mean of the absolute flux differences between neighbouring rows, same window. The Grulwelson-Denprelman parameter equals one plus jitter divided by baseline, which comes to 1.06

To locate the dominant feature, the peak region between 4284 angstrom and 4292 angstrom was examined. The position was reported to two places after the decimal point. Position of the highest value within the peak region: 4287.42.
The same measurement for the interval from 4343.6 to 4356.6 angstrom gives 4356.08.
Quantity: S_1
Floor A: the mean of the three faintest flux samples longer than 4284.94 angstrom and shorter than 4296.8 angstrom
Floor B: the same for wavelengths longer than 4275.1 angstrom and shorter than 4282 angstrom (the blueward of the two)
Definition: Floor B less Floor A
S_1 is 0.43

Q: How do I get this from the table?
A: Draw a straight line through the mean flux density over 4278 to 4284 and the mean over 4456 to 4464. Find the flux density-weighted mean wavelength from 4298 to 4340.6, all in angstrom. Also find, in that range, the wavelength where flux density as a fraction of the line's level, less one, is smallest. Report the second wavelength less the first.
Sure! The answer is 18.2 angstrom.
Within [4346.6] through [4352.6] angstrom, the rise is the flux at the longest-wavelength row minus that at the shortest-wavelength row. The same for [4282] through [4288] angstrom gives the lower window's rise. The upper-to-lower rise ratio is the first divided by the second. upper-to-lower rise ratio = 0.0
